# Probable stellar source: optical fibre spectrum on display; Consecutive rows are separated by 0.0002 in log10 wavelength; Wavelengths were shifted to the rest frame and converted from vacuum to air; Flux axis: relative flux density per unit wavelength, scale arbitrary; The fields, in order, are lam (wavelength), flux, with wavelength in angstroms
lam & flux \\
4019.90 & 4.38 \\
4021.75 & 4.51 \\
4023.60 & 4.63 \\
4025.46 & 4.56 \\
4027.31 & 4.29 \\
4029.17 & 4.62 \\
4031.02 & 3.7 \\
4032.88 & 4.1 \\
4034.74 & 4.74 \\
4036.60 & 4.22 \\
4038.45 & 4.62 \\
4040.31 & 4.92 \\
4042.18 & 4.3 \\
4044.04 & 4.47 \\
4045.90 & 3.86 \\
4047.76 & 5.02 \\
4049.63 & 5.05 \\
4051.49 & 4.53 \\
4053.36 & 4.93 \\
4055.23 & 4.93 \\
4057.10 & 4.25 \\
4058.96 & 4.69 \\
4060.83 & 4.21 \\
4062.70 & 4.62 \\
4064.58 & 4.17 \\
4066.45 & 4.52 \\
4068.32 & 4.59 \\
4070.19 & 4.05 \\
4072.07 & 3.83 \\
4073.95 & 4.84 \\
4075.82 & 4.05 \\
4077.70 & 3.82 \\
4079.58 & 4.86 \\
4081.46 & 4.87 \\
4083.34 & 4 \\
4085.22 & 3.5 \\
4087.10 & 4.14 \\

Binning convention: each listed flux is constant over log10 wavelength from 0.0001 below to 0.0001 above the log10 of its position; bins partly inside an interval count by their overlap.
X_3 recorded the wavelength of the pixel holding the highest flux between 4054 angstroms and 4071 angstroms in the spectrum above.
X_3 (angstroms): 4055.23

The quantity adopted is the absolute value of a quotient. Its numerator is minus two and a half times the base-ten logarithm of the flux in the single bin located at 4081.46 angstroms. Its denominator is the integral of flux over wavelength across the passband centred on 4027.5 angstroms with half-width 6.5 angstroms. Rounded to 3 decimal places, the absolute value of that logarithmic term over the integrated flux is 0.030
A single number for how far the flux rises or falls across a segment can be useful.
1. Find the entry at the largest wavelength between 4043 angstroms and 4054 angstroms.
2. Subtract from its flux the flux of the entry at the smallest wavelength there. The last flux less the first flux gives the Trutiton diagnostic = 0.5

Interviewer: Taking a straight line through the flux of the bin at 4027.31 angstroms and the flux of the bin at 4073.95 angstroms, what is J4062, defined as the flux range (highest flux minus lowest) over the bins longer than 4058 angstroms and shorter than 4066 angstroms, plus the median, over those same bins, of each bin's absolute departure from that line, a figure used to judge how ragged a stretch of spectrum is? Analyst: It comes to 0.80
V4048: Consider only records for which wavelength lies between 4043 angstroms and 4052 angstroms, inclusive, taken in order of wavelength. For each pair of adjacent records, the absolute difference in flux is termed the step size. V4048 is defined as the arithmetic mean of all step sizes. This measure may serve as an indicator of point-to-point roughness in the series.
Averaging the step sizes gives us 0.58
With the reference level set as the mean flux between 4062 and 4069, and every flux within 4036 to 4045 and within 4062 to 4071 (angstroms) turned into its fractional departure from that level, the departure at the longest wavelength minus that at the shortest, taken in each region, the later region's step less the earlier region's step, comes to -0.18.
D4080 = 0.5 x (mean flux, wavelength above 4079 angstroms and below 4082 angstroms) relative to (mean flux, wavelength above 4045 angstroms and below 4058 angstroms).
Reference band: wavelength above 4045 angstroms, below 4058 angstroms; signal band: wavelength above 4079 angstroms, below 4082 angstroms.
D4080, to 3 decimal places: 0.523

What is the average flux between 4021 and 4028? 4.50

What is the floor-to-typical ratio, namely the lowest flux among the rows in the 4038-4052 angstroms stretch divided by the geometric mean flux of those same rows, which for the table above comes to 0.843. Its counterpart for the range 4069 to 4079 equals 0.931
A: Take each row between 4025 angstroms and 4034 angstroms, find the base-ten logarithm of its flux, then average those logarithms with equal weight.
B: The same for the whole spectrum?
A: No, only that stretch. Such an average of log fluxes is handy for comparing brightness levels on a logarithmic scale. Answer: 0.627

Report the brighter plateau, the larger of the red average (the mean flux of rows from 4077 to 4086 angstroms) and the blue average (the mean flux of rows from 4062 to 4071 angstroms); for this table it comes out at 4.39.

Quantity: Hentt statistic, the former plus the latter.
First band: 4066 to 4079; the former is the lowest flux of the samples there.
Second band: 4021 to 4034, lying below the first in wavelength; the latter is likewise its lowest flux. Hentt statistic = 7.52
